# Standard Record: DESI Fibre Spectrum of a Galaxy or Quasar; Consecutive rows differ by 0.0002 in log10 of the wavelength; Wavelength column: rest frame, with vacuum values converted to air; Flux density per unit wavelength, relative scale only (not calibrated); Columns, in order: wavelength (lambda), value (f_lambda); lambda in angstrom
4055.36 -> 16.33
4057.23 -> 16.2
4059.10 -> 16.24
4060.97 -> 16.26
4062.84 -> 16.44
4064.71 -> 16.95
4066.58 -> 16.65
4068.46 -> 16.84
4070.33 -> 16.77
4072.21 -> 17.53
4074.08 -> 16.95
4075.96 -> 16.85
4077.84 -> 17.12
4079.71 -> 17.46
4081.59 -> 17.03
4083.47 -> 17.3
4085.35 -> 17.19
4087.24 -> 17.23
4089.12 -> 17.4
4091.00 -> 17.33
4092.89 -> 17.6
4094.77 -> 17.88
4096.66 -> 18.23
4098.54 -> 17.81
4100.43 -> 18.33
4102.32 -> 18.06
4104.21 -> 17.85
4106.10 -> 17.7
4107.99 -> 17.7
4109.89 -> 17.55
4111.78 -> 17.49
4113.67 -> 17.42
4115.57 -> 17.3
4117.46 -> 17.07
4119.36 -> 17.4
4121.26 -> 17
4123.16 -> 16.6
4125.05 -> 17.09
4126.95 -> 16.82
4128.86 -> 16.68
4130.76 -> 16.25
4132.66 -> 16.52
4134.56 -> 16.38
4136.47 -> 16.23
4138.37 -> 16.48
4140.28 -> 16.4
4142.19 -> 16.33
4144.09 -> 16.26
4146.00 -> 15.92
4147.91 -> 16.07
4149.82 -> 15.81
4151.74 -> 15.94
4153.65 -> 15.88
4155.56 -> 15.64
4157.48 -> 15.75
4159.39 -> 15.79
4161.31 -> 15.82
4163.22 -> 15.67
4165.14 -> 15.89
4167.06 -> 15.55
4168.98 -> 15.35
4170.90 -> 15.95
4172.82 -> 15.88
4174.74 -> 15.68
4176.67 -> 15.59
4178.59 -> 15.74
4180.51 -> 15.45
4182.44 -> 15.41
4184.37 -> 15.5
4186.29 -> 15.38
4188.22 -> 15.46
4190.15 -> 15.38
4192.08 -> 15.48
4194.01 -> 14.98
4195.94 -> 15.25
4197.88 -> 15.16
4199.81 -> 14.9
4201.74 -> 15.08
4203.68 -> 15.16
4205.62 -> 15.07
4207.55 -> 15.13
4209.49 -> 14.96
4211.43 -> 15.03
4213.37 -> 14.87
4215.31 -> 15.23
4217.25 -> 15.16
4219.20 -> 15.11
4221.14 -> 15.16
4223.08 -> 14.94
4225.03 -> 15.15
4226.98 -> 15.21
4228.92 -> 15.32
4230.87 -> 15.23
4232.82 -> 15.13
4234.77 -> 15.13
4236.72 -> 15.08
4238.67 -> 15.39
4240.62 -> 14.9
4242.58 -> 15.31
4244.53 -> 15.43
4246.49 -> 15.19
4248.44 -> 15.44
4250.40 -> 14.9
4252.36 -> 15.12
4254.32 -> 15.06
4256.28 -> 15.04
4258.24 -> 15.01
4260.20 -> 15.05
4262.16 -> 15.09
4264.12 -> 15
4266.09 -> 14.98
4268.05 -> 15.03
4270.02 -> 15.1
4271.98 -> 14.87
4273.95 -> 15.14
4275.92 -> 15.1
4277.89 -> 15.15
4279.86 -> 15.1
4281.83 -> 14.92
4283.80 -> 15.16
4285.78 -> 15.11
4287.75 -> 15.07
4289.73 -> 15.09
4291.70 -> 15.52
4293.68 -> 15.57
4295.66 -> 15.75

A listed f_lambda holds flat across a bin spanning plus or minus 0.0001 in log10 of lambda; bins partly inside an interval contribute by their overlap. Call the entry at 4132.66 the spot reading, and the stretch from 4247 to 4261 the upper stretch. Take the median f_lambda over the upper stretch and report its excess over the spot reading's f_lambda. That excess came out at -1.5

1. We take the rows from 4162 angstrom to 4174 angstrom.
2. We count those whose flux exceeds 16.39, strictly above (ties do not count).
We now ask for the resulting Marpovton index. 0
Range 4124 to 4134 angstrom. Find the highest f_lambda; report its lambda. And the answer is 4125.05 angstrom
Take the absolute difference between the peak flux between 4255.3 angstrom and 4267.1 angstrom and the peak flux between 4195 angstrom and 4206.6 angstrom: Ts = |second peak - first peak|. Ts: 0.16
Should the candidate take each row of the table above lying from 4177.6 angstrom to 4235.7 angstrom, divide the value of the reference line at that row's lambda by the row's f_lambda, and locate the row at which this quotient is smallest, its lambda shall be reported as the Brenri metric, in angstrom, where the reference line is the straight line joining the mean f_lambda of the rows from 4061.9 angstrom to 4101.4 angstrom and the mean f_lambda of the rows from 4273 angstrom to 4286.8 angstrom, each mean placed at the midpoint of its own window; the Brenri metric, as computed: 4228.92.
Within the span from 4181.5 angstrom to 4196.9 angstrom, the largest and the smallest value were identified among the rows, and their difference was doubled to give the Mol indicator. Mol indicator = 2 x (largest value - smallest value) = 1.0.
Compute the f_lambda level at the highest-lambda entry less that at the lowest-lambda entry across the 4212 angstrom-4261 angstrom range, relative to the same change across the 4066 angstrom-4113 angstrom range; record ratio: 0.21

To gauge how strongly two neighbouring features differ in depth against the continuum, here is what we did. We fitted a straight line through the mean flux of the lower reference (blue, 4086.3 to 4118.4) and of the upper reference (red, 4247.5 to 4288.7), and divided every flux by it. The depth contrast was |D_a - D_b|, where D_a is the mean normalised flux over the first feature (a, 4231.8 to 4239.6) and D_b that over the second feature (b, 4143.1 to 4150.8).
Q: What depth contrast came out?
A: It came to 0.030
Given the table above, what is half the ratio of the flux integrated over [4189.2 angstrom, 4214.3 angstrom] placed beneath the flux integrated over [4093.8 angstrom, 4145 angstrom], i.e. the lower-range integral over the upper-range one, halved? 1.2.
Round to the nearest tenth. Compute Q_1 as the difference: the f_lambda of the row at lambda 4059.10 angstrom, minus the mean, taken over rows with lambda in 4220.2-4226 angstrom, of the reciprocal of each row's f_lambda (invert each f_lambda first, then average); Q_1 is 16.2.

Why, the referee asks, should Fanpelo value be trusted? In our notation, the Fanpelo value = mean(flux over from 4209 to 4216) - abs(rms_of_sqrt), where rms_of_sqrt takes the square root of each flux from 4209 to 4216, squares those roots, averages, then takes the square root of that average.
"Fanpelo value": 11.1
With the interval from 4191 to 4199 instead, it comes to 11.3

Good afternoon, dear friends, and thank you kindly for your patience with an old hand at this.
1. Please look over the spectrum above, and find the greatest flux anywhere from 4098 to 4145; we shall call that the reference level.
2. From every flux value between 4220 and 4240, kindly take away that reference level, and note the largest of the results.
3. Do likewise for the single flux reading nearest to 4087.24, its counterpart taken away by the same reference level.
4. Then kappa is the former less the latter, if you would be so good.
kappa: -1.8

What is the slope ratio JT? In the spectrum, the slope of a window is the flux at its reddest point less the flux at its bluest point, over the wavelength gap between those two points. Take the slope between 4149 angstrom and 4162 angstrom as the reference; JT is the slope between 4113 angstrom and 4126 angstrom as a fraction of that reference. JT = -33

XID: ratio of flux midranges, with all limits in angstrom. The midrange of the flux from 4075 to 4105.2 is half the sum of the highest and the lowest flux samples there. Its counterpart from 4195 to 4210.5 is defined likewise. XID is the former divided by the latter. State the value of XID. 1.17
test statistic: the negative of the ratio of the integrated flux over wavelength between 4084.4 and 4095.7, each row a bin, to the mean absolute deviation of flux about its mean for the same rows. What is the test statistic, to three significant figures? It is -980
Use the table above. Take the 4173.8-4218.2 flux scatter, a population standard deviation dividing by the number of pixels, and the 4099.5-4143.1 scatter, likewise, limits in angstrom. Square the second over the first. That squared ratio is 6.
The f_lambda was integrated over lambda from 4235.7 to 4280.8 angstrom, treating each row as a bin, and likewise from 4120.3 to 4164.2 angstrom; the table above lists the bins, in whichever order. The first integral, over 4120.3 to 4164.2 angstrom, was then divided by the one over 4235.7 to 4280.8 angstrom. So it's 1.05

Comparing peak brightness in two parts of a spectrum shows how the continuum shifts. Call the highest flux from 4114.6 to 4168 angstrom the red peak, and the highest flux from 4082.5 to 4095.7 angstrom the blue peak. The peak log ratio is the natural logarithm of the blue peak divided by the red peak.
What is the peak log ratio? 0.03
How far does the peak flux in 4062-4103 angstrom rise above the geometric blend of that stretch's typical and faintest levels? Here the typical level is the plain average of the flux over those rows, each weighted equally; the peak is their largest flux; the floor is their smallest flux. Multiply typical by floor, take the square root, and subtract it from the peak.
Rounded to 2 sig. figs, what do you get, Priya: 1.5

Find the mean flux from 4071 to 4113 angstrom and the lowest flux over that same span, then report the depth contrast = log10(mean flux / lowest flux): 0.017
